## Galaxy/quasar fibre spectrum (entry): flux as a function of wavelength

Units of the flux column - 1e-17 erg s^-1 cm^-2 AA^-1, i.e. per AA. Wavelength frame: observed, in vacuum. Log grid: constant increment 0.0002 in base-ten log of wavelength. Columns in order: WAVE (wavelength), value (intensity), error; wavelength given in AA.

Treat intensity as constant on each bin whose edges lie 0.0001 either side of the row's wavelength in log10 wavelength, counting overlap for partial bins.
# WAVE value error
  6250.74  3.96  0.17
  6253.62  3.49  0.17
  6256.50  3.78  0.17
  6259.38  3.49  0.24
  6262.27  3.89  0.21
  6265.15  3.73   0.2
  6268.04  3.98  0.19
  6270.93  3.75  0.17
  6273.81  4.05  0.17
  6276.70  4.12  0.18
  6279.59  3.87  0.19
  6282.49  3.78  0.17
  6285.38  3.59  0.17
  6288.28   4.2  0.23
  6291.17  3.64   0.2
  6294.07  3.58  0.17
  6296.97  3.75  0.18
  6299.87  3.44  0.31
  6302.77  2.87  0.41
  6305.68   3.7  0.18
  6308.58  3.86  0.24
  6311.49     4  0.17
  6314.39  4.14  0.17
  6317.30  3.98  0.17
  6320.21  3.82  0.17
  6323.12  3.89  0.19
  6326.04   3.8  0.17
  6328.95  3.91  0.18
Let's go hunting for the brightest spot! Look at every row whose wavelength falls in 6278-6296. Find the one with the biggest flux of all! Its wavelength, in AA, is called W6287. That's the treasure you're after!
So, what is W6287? 6288.28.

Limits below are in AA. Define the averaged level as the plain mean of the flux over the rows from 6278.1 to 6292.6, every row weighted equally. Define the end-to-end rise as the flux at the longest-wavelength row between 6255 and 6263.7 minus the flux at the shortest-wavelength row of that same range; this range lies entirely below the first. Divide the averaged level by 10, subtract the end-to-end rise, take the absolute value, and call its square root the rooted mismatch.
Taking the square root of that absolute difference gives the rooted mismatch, 0.52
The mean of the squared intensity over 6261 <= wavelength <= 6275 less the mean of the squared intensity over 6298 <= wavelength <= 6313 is 2.1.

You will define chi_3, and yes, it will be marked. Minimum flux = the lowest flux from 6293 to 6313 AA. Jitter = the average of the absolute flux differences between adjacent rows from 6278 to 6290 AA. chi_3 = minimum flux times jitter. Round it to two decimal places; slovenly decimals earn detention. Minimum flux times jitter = 0.85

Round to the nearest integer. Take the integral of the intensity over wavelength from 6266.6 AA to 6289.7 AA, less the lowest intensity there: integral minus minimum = 87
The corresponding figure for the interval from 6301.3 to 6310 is 27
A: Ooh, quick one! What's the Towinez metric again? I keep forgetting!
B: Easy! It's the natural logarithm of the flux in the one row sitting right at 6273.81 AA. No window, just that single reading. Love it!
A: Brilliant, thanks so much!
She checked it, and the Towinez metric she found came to 1.40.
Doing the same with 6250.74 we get 1.38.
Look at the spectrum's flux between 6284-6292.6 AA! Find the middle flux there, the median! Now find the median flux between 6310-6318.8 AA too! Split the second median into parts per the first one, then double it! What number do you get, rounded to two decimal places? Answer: 2.20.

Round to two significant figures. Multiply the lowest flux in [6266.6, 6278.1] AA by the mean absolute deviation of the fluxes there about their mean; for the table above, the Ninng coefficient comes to 0.42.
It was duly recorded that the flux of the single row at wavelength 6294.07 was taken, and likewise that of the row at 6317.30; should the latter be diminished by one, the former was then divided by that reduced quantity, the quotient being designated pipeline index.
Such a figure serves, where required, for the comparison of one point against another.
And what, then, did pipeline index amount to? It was 1.20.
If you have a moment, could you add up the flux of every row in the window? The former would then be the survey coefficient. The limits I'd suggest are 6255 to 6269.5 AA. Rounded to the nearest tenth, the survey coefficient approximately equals 18.9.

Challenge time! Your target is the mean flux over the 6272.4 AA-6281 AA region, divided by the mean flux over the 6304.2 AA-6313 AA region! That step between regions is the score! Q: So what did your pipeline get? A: 1.04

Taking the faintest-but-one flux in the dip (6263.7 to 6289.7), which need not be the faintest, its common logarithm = 0.572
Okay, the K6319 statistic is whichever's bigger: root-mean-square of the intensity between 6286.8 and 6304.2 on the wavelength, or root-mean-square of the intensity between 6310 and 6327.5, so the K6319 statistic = 3.94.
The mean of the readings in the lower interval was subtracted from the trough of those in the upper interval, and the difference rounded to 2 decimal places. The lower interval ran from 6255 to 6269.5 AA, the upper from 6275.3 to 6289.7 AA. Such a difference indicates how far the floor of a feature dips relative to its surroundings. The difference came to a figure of -0.18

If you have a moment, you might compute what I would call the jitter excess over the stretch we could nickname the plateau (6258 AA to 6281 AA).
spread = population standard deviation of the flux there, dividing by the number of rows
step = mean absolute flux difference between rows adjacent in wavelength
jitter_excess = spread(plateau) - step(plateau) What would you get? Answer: -0.05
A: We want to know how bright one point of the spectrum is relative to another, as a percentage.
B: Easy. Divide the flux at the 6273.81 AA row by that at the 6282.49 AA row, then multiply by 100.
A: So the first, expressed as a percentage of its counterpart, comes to 107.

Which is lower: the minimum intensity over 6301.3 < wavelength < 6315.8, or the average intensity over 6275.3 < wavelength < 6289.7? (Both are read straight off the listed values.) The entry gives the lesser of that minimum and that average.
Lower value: 2.87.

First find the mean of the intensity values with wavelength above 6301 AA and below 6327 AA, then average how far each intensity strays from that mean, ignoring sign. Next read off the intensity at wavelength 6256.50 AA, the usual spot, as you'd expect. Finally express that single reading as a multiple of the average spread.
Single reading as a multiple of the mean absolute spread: 17.0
